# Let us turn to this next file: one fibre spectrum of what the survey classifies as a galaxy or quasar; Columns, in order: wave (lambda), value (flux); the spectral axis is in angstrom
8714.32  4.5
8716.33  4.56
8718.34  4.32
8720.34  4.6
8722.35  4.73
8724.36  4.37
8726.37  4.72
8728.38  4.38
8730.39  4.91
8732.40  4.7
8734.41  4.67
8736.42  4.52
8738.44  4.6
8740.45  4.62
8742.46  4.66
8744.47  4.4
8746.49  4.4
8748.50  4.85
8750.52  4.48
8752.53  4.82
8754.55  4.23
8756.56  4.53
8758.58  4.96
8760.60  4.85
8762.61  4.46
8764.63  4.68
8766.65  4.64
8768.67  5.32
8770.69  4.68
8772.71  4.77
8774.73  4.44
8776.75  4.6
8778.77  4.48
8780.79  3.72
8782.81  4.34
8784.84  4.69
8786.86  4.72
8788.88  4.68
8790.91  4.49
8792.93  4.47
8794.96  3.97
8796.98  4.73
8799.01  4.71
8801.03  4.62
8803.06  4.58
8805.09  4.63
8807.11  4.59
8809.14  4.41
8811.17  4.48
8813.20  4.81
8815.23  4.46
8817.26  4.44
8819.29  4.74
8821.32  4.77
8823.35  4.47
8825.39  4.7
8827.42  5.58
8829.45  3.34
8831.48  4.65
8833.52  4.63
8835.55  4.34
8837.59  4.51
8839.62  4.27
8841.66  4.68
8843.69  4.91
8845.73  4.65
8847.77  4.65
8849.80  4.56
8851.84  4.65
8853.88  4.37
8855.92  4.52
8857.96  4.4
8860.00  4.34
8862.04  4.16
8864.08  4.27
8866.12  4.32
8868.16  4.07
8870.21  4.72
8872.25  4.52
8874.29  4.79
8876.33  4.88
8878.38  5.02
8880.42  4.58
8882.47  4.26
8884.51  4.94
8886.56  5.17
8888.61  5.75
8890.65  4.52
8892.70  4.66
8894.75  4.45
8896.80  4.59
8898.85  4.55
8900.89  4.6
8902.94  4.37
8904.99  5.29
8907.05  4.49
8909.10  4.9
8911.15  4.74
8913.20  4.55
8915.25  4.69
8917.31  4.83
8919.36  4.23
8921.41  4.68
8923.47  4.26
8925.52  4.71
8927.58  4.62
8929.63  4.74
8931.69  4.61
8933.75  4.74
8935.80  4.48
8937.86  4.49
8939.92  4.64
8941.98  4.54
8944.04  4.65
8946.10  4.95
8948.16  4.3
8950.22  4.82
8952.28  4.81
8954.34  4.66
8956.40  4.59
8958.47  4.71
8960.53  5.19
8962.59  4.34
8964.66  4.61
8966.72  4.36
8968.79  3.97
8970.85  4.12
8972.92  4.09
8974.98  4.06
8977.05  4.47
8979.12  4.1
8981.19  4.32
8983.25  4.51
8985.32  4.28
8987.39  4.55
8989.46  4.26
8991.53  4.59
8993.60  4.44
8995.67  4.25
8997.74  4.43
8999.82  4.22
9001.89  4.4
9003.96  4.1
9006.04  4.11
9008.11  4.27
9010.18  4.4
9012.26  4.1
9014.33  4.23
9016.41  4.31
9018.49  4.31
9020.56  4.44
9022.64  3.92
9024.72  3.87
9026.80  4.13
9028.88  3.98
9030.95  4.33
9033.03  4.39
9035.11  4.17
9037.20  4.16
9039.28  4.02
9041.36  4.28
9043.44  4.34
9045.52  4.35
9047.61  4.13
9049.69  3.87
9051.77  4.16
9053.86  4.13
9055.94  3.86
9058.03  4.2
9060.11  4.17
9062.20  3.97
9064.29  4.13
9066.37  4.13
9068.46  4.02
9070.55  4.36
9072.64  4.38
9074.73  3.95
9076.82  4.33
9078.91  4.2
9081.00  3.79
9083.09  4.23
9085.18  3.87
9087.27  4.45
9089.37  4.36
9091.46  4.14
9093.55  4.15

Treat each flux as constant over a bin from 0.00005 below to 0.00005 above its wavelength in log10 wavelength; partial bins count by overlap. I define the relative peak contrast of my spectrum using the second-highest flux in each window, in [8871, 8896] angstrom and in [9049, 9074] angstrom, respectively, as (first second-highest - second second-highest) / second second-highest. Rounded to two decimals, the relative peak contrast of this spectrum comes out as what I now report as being 0.19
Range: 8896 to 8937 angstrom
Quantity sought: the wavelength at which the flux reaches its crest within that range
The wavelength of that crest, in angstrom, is 8904.99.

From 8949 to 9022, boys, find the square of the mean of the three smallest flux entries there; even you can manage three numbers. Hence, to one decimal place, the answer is 16.3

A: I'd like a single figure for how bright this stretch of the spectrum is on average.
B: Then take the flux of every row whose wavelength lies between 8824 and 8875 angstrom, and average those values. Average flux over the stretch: 4.50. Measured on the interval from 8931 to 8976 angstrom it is 4.53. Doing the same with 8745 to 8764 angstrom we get 4.62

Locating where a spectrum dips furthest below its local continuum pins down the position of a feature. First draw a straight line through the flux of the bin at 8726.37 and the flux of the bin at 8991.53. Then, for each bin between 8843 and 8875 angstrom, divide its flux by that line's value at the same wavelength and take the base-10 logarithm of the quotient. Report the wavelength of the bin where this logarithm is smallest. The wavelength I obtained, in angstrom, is 8868.16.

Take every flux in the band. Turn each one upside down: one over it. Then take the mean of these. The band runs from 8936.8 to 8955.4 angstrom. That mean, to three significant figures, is 0.215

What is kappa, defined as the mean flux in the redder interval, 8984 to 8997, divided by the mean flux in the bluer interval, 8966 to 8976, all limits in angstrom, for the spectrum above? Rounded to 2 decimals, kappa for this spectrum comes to 1.07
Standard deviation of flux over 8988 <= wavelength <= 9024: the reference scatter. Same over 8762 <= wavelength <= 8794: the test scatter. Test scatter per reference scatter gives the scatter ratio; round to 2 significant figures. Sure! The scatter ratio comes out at 1.9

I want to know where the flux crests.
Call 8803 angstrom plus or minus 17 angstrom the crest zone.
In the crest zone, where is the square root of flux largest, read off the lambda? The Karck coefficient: 8813.20 angstrom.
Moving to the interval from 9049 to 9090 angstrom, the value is 9087.27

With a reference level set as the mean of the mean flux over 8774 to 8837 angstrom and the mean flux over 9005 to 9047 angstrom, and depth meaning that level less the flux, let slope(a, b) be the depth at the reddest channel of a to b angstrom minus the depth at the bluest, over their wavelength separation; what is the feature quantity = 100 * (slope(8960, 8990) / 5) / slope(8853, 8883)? 167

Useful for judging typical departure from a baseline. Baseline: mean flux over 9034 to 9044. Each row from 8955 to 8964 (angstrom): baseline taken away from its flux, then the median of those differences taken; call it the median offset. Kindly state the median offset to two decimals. 0.46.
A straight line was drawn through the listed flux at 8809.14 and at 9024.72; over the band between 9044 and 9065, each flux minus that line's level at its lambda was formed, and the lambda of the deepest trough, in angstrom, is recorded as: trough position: 9049.69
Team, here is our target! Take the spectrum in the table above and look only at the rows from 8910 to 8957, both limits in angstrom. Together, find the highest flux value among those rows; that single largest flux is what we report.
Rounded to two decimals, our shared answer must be 4.95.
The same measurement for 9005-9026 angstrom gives 4.44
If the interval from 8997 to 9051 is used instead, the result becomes 4.44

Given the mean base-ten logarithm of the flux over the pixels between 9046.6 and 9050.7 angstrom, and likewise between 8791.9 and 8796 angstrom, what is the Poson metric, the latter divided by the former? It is 1.04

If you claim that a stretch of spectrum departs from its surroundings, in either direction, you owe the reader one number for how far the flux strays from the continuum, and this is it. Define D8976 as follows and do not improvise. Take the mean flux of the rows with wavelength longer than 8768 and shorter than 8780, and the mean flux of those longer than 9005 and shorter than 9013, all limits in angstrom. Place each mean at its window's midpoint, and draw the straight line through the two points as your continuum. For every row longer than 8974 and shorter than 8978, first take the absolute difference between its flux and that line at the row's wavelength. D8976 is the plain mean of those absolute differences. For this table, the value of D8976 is 0.207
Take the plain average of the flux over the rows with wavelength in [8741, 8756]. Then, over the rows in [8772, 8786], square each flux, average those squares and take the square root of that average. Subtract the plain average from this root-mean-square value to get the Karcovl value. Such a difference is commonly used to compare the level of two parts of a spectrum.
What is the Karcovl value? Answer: -0.1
